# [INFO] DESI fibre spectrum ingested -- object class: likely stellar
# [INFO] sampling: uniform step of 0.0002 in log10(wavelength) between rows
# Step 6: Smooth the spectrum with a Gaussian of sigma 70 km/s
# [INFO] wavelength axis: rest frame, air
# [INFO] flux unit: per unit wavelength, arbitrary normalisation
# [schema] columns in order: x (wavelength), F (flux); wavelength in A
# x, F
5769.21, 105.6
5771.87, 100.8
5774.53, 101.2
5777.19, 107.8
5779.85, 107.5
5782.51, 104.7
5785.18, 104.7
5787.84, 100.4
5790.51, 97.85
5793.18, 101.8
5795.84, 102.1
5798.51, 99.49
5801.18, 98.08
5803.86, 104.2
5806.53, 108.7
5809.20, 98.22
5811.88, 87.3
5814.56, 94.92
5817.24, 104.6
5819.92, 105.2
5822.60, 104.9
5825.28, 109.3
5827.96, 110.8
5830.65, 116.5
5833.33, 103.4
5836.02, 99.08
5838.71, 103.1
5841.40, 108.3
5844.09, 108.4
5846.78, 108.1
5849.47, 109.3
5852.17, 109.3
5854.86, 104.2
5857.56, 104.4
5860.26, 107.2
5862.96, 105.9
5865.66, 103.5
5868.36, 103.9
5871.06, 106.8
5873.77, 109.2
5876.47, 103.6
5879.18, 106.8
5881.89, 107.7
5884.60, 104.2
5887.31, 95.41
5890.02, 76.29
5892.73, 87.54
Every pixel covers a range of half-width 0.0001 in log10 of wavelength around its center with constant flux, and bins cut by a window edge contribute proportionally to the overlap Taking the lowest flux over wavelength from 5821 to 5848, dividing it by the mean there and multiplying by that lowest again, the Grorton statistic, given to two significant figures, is 92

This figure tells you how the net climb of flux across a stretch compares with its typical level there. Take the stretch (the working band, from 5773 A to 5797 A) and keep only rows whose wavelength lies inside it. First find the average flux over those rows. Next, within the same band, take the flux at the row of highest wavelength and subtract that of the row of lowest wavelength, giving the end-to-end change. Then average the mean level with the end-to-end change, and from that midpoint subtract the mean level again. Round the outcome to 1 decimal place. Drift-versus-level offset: -51.1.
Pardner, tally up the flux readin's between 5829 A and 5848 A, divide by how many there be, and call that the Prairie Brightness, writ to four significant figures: 106.7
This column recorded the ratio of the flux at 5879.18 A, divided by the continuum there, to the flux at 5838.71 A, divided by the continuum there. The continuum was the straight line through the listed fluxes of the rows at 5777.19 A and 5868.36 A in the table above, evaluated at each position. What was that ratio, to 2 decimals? 1.05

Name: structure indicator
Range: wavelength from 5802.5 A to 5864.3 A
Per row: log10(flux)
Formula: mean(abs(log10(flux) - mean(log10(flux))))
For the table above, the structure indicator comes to 0.017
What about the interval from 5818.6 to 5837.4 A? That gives 0.018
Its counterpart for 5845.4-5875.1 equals 0.008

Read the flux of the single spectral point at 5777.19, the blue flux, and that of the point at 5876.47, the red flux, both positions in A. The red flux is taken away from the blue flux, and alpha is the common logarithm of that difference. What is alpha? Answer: 0.62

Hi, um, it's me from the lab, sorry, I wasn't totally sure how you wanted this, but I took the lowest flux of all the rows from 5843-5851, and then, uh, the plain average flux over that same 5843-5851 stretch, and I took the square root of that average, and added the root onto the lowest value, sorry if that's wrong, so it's 119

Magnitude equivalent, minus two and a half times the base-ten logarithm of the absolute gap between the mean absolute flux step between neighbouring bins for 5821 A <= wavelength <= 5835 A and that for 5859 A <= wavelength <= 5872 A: -1.6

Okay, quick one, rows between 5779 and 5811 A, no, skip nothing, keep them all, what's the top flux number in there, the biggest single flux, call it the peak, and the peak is 108.7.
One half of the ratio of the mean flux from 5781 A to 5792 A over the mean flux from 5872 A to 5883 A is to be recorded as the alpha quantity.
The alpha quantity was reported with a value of 0.477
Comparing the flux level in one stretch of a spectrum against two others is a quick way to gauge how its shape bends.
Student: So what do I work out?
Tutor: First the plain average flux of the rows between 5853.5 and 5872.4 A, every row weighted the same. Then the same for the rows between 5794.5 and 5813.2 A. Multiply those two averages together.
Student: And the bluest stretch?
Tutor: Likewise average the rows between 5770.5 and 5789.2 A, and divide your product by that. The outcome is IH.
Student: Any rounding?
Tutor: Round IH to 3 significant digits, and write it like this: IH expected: 101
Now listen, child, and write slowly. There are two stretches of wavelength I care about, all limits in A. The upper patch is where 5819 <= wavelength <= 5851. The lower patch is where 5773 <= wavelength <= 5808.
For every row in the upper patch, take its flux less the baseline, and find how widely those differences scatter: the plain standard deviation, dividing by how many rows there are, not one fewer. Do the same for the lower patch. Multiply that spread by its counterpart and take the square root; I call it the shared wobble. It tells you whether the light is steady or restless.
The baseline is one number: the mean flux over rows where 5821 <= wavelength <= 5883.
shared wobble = 3.9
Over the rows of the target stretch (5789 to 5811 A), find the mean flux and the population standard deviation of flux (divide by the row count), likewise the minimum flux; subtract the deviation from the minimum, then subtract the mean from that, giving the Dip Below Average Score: -7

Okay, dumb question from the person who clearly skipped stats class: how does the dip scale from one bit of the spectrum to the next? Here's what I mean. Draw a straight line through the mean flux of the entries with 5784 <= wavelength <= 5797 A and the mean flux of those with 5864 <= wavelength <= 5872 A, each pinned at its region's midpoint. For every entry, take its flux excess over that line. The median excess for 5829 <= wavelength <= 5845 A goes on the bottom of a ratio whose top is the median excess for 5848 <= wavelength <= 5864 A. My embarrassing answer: 0.86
